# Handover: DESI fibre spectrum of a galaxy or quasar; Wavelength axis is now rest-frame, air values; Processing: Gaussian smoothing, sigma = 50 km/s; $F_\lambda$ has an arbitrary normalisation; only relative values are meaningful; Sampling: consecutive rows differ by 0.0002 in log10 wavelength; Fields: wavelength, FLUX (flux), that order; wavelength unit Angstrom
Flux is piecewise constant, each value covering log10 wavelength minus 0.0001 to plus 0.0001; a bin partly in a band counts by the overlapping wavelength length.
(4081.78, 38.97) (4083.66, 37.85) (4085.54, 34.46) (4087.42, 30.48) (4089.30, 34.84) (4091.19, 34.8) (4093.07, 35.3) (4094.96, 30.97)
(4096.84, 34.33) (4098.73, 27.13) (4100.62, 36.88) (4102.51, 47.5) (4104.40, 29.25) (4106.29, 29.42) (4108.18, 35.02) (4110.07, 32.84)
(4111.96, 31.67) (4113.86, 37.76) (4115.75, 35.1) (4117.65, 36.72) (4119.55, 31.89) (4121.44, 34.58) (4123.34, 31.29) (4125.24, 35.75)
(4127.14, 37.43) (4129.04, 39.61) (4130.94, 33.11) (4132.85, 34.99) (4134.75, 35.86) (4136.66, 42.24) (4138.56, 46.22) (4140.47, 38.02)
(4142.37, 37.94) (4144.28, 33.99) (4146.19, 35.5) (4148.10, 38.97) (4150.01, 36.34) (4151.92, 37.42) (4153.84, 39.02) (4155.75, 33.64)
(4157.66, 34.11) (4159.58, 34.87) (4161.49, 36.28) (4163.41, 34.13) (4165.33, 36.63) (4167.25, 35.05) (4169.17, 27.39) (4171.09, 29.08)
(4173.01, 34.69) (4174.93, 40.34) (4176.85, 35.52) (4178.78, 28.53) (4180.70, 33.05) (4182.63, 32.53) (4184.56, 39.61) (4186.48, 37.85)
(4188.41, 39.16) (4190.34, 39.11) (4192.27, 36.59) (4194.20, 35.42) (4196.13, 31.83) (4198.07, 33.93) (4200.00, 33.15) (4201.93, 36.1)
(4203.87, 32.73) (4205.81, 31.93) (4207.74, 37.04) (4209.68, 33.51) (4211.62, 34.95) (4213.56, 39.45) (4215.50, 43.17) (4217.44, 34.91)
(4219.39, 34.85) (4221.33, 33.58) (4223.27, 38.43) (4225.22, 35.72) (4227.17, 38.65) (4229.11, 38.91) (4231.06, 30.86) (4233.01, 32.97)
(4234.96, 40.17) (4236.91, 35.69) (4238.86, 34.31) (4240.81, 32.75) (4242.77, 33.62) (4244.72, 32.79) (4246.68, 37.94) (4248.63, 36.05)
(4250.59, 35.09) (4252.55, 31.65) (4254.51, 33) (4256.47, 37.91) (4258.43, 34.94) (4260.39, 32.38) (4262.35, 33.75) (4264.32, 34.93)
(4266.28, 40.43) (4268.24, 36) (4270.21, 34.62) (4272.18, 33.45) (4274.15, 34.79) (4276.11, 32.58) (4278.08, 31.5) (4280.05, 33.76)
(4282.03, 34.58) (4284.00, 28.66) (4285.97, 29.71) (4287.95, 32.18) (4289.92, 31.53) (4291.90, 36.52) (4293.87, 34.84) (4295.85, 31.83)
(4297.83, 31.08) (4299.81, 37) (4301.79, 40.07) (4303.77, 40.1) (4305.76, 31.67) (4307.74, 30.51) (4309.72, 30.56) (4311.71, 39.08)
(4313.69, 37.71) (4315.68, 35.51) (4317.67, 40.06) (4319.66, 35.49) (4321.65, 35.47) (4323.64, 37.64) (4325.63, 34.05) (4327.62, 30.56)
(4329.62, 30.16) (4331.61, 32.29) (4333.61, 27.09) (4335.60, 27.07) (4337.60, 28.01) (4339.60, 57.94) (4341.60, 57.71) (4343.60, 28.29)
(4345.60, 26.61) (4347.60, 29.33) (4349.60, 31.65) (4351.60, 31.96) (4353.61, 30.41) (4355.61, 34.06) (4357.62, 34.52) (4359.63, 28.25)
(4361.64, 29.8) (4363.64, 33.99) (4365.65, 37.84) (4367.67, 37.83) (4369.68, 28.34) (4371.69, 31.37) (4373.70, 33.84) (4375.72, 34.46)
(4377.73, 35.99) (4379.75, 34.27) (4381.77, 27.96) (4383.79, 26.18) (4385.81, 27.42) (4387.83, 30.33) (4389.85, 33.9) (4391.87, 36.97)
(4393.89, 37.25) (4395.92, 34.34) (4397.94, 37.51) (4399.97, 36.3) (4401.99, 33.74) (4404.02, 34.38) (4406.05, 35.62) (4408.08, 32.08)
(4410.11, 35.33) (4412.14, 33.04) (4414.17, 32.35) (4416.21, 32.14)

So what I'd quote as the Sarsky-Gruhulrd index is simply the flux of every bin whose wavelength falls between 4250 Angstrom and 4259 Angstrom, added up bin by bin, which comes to 173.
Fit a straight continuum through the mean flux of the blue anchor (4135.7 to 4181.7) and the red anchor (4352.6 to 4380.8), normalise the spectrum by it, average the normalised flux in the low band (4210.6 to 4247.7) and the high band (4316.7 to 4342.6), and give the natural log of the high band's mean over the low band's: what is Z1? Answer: 0.049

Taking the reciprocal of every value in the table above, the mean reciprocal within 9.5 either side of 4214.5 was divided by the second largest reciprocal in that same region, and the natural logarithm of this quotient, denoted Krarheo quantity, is -0.069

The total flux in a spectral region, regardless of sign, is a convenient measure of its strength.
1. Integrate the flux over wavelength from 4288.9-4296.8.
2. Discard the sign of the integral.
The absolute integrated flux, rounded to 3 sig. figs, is 266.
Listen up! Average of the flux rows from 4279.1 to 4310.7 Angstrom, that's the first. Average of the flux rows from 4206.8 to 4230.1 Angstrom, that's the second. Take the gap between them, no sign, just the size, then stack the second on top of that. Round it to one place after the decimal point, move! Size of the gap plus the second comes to 40.4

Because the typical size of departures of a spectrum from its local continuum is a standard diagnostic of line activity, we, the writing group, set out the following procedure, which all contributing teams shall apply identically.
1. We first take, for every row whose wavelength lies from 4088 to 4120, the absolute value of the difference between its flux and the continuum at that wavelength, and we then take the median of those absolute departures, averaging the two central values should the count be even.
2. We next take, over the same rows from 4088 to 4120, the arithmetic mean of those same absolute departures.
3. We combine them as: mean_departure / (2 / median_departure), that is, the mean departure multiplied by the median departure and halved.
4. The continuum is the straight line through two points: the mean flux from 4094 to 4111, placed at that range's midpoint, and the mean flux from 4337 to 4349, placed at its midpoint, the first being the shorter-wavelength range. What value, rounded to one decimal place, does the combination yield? 3.5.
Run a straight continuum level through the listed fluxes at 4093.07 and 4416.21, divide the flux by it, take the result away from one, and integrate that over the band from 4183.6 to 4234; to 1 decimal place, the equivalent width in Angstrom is -2.6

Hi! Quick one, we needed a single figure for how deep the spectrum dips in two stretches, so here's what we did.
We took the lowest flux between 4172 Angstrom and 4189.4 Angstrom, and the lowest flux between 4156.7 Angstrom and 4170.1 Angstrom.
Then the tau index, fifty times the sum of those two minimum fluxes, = 2796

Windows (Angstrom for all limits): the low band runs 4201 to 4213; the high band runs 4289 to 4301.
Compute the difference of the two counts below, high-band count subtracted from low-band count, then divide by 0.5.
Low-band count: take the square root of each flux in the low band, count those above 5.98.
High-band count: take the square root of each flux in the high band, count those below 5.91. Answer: -4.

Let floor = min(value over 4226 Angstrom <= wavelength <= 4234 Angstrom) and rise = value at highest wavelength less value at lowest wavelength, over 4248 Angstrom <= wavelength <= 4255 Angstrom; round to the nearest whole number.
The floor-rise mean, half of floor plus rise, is 14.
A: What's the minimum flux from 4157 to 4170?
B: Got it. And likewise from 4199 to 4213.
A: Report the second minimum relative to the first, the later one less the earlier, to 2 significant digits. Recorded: 4.5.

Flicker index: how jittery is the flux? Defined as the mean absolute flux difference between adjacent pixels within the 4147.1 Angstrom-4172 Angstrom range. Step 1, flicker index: 2.4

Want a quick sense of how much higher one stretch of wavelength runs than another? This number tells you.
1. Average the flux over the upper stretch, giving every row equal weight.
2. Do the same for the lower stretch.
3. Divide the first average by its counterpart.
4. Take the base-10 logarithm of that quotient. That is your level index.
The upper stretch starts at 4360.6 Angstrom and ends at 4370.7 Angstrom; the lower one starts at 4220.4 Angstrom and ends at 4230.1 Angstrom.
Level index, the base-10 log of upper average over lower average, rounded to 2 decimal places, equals -0.04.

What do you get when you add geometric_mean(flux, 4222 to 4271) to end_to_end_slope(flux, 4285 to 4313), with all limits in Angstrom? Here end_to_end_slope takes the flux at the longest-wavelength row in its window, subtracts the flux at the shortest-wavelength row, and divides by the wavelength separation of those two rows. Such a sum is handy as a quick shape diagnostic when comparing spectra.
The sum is 35.6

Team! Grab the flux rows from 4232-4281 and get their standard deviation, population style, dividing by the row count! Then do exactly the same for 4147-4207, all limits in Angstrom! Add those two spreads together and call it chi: 5.5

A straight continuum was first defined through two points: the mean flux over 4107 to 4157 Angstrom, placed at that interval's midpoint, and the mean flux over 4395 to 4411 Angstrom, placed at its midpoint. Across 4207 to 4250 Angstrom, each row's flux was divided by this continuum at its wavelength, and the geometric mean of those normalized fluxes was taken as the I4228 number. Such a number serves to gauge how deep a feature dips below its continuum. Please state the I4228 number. 1.00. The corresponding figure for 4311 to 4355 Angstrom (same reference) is 0.96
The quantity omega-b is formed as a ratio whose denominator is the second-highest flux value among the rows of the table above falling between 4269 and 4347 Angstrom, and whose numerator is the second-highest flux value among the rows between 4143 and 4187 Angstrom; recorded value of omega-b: 0.69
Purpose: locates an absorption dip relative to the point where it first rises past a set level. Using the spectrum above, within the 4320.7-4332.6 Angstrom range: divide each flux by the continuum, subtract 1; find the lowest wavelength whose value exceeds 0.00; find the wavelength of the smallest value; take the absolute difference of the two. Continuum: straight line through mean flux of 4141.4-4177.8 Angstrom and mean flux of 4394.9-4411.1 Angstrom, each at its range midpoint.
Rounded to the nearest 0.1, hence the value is 8.0 Angstrom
